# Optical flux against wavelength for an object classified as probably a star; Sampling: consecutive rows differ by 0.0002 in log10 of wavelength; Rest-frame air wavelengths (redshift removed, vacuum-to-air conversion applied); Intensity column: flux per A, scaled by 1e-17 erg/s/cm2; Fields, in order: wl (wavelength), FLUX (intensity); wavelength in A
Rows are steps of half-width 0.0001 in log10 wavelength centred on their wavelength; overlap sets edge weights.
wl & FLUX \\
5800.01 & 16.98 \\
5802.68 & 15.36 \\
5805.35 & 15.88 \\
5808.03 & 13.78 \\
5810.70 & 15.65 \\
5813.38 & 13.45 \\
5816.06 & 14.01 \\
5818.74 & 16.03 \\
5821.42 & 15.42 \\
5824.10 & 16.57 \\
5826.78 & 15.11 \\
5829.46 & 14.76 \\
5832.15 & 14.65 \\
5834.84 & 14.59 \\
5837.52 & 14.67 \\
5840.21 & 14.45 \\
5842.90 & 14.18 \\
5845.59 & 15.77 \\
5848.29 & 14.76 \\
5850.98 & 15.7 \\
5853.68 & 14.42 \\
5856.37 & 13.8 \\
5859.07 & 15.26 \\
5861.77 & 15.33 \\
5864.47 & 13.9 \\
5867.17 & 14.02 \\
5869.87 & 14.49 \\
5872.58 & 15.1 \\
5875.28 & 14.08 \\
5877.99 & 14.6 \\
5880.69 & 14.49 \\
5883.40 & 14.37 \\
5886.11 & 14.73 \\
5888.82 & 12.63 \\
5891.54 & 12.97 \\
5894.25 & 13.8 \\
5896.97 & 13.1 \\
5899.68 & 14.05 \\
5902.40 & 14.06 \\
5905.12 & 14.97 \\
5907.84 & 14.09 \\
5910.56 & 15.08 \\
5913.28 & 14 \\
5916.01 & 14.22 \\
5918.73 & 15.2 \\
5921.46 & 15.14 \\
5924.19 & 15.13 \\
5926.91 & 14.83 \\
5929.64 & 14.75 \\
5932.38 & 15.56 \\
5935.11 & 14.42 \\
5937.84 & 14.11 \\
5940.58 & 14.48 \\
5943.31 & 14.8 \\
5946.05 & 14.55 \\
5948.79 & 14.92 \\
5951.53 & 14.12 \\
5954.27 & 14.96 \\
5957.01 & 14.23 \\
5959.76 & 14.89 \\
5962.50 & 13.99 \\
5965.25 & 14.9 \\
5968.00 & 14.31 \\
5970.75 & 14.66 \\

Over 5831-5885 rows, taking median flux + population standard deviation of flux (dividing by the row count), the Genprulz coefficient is 15.1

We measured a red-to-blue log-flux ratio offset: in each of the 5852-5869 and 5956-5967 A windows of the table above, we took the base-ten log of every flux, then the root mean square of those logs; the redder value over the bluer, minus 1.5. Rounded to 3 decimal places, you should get -0.499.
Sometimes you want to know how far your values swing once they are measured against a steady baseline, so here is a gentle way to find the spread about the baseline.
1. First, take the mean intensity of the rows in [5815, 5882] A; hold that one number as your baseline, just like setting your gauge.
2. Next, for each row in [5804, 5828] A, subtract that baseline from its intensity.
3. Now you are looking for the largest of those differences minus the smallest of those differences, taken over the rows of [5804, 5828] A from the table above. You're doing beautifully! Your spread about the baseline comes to 3.1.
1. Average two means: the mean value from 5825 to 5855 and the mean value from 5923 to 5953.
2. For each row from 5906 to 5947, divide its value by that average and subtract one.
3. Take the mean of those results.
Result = -0.005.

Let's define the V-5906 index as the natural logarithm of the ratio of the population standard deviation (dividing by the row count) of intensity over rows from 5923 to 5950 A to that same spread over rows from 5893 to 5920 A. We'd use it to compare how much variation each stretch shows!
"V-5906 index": -0.47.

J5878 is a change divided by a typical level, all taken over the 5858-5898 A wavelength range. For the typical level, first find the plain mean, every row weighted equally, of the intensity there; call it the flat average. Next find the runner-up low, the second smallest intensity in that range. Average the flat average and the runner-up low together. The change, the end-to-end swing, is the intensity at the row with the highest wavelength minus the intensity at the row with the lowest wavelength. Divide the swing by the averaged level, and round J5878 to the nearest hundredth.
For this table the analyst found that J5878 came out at -0.16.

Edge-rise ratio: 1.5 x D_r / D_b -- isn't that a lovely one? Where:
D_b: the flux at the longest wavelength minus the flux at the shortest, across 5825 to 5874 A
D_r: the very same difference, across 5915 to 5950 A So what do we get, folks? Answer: -105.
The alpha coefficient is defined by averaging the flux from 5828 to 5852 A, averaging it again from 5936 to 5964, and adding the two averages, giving 29.3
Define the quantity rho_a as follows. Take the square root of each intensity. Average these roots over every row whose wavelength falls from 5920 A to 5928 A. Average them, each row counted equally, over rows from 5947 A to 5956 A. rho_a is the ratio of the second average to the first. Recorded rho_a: 0.99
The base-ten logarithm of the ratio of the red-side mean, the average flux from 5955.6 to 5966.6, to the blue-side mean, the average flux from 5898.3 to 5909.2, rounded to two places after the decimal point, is 0.01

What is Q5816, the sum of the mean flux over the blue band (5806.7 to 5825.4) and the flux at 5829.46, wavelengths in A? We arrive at 29.7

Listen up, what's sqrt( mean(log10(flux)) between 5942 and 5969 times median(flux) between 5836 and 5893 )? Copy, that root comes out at 4.11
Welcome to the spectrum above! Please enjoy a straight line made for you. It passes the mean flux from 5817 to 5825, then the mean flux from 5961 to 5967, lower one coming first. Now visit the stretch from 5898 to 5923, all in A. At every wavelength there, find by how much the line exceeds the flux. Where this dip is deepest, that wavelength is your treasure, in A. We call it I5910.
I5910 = 5899.68 A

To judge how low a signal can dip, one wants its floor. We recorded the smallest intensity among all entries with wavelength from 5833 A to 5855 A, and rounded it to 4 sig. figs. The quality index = 14.18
